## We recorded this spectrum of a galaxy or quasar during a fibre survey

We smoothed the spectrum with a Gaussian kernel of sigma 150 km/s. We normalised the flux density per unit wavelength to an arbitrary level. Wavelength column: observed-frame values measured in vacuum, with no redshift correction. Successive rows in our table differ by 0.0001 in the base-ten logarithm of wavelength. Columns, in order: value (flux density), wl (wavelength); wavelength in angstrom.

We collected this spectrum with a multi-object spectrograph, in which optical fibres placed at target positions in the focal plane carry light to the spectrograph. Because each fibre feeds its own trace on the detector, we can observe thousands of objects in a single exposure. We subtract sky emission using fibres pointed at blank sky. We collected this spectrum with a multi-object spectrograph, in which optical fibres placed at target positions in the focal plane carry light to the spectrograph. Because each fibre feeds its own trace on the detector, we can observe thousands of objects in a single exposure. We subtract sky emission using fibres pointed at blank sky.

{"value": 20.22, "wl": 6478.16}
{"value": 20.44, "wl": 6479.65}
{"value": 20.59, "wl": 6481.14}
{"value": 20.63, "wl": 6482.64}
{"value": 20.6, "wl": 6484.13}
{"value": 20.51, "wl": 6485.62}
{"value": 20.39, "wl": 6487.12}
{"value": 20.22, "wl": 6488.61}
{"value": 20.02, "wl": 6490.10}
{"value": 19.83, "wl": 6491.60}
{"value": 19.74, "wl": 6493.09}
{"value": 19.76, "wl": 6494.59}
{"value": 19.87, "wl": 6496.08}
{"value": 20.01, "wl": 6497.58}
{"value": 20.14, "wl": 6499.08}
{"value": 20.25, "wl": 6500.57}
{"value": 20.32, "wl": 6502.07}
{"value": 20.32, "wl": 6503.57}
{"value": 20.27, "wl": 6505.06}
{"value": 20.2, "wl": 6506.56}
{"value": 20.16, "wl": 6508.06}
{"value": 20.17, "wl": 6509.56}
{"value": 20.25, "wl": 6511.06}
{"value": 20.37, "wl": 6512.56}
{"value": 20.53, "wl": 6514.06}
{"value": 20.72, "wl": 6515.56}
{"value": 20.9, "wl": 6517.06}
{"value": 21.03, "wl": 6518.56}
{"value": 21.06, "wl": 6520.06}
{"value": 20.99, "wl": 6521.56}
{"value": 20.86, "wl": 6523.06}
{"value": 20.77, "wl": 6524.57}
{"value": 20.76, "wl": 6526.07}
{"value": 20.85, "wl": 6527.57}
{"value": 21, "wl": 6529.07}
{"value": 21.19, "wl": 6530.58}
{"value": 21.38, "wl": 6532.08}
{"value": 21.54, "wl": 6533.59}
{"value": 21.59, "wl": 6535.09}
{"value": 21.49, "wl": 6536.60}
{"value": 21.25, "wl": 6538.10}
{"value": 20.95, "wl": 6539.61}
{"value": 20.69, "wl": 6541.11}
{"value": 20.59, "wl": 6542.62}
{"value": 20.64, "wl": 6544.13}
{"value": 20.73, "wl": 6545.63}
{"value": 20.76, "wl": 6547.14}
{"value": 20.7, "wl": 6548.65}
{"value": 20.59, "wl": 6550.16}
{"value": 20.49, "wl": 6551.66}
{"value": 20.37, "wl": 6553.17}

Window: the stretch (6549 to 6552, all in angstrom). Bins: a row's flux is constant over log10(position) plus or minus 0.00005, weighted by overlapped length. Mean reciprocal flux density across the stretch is 0.0487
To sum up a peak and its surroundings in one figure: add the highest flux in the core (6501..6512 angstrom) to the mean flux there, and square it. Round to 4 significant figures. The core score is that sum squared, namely 1645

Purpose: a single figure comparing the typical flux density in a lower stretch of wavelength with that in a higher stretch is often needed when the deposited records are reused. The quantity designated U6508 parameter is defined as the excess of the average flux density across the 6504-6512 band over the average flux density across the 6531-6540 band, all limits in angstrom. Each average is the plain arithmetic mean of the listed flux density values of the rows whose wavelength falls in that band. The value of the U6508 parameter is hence -1.2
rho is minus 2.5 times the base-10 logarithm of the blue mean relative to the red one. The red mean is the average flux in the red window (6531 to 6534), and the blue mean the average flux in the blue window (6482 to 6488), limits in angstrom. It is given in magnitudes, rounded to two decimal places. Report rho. 0.05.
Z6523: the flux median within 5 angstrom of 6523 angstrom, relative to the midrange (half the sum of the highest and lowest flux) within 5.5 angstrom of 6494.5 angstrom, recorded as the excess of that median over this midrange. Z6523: 0.9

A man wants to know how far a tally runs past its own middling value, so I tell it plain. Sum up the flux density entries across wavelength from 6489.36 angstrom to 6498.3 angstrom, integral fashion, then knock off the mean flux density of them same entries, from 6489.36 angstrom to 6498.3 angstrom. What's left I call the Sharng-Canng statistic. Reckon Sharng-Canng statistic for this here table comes 158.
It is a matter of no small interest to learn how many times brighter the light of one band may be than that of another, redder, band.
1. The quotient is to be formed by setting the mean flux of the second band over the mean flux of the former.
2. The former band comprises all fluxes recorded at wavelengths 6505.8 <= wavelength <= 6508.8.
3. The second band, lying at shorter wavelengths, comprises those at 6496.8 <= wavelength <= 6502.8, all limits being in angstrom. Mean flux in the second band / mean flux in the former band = 1.00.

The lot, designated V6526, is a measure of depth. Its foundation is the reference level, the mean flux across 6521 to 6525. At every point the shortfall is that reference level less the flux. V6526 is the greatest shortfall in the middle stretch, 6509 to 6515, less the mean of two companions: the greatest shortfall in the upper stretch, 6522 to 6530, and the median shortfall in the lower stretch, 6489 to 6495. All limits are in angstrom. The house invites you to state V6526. 0.11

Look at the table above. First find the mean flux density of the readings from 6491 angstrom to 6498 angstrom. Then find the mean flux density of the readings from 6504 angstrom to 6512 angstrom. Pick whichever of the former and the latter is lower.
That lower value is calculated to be 19.8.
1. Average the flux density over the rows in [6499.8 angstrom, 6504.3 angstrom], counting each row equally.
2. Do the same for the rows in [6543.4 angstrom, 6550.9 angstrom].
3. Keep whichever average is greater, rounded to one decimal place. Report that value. 20.7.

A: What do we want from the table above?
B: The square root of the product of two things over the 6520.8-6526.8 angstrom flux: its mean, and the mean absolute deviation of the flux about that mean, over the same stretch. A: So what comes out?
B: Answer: 1.29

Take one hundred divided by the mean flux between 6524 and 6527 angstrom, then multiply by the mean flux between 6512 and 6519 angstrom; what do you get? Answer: 100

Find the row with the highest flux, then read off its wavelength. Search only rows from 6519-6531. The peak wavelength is 6530.58 angstrom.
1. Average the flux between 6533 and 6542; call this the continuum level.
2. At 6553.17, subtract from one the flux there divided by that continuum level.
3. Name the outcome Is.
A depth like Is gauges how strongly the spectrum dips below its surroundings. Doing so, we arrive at 0.041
